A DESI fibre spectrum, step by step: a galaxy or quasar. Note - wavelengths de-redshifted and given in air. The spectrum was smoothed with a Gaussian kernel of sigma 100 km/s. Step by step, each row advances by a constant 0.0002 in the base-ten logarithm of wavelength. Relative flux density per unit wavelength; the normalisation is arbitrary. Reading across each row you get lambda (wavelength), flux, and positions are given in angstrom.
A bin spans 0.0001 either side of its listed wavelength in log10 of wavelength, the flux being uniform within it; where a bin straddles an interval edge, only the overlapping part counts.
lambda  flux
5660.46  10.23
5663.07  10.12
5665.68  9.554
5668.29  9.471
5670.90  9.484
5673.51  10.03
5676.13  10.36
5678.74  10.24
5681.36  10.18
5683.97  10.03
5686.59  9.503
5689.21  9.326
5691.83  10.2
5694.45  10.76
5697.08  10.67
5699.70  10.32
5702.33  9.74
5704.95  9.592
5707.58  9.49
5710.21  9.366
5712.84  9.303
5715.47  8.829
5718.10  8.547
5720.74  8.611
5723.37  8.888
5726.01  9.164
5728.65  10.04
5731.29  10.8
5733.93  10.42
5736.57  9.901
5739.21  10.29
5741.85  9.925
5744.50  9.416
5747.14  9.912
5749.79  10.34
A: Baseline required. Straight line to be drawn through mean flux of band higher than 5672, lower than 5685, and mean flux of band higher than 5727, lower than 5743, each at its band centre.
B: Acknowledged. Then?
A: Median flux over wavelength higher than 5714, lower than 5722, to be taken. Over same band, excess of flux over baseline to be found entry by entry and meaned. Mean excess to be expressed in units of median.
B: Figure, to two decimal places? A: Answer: -0.18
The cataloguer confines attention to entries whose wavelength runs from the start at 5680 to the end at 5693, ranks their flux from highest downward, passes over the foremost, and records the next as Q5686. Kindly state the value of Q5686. 10.18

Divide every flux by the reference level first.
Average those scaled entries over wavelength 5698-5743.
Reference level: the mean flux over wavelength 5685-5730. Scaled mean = 1.01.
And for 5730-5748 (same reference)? 1.06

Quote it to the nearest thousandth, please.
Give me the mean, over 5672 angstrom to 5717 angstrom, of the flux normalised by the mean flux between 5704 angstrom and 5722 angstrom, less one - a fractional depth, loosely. 0.085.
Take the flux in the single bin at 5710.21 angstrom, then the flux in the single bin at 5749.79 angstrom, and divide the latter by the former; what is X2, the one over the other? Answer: 1.10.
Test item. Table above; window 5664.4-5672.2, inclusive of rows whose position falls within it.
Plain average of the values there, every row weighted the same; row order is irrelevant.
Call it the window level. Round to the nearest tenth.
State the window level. 9.5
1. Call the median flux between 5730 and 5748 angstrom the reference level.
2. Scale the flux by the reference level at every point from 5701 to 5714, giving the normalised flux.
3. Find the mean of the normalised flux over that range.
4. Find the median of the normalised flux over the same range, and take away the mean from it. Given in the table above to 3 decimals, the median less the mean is -0.001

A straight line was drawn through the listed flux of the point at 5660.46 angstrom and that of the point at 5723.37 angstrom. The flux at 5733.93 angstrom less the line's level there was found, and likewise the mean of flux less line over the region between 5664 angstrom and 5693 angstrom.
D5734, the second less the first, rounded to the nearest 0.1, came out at -1.7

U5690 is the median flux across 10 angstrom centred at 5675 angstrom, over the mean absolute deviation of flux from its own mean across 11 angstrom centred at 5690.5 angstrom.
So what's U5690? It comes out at 19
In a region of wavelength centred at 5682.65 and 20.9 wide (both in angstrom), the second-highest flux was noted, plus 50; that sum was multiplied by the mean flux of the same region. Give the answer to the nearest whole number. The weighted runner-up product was 601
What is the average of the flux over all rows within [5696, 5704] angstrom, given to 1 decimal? 10.2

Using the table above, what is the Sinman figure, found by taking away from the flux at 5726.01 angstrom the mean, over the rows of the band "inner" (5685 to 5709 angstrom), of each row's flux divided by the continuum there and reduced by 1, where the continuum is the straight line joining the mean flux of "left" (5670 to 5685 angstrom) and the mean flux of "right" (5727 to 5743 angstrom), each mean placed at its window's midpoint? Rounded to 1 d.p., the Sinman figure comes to 9.2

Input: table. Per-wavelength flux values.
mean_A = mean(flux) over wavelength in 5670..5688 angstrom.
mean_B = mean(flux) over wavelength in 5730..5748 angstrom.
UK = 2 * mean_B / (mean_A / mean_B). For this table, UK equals 20.4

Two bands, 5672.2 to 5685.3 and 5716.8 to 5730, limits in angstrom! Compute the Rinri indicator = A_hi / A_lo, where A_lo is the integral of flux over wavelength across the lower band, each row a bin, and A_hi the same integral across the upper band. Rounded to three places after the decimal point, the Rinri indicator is 0.897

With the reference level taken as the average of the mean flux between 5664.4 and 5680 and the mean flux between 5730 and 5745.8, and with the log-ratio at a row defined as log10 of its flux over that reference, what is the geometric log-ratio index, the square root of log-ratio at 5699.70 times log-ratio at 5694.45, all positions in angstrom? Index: 0.021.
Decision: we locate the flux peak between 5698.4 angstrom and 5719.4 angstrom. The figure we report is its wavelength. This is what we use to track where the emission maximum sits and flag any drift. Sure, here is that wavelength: 5699.70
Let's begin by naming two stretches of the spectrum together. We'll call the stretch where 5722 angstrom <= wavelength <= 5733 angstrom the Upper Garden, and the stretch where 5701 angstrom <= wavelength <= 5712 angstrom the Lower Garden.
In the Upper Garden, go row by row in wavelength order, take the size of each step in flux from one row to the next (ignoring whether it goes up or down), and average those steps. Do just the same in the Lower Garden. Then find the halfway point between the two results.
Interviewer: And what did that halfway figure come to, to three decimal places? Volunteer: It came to 0.381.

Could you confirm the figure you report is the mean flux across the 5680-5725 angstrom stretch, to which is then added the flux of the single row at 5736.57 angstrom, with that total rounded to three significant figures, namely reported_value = 19.5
